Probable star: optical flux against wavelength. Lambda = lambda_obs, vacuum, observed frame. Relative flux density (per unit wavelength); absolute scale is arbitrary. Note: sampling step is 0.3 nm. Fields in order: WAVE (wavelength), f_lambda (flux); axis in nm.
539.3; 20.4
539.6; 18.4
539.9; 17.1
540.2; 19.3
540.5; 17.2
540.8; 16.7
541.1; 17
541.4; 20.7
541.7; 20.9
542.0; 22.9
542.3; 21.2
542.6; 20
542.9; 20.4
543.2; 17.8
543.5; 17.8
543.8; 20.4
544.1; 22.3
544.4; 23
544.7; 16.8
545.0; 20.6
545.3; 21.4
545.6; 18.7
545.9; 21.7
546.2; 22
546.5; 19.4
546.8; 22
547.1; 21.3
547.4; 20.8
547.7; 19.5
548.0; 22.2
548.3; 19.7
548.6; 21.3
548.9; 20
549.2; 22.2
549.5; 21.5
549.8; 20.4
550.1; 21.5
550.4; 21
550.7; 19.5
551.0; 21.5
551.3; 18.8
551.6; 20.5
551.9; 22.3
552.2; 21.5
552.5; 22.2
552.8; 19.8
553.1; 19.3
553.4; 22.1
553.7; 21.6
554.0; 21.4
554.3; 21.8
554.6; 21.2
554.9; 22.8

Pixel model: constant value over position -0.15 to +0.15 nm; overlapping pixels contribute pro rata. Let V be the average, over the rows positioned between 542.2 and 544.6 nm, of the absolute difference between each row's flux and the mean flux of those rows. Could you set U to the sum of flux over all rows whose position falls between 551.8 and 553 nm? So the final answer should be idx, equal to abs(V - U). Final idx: 84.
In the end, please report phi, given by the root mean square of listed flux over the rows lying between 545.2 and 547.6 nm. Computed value 20.9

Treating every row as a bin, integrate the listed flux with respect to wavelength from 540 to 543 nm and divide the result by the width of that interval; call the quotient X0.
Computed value 19.6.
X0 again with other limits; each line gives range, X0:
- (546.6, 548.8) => 20.9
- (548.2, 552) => 20.8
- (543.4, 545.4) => 20.4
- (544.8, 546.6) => 20.6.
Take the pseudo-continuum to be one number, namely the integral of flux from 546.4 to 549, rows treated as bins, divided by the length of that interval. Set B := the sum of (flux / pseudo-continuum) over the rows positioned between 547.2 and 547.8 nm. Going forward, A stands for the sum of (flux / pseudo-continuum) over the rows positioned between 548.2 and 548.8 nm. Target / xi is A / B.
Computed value 1.02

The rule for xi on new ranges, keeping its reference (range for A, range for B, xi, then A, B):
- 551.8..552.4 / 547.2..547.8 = 1.09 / 2.11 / 1.94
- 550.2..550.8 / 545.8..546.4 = 0.93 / 1.95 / 2.11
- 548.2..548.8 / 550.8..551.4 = 1.02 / 1.98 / 1.94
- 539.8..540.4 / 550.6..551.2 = 0.89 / 1.76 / 1.98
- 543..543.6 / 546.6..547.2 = 0.82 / 1.72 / 2.09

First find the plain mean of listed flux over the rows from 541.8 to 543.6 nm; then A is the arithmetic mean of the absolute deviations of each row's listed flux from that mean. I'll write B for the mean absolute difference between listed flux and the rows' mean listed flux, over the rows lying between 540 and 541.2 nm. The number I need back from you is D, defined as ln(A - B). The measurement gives -0.5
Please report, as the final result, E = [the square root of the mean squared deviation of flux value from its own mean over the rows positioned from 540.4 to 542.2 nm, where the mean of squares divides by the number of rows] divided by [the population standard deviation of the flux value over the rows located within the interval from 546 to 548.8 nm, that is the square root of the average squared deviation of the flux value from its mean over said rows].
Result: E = 2.2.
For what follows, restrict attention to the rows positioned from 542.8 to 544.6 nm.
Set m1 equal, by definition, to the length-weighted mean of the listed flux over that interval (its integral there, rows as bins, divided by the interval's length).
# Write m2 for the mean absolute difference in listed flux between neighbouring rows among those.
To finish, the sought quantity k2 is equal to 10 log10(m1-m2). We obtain 12.7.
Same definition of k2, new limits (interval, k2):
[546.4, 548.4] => 12.8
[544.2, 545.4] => 12.3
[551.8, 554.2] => 13.0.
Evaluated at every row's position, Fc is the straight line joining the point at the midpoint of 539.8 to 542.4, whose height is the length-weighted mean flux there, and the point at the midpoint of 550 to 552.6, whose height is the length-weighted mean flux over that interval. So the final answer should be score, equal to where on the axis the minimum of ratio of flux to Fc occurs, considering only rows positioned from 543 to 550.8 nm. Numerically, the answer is 544.7 nm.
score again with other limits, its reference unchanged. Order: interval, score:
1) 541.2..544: 543.5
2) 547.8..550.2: 548.3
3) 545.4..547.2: 545.6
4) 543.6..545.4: 544.7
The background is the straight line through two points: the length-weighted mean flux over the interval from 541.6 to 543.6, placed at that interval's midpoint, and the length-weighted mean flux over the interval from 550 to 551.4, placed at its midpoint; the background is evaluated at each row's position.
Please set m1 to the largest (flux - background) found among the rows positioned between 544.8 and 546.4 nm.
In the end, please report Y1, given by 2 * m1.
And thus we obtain 3.4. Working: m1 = 1.68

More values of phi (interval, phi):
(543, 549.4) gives 20.6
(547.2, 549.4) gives 20.8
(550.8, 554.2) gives 21.0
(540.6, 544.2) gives 19.9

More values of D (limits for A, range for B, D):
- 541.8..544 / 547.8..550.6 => -0.5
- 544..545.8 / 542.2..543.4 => -0.2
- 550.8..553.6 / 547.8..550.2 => -1.1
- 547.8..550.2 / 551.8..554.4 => -4.9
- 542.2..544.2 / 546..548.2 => -1.3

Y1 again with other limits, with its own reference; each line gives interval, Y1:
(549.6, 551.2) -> 2.1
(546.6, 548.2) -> 3.6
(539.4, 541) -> -1.6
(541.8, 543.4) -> 5.5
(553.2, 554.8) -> 3.0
